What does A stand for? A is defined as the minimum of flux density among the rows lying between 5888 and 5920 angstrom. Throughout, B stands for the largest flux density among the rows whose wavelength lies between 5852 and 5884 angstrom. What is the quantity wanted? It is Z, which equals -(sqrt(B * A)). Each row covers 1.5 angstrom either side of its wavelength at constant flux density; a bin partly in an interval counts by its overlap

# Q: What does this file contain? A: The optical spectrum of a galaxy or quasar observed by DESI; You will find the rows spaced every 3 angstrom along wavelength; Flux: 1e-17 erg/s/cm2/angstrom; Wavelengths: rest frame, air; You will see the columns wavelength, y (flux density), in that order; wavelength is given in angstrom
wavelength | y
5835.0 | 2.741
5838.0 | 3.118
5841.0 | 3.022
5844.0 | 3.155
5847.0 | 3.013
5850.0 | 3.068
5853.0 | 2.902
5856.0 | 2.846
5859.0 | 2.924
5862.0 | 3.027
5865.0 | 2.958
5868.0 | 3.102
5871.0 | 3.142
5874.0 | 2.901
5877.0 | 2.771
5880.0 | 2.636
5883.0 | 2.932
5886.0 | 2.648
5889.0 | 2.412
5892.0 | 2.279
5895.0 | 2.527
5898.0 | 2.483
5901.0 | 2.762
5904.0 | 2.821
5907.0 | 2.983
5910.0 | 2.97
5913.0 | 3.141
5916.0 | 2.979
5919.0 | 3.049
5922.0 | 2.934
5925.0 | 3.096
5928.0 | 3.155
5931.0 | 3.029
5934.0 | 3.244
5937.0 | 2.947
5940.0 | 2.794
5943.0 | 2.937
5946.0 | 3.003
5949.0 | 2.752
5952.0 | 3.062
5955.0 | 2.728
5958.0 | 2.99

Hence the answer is -2.68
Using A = 2.279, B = 3.142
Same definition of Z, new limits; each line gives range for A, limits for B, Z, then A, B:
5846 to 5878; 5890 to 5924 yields -2.95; 2.771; 3.141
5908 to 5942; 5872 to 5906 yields -2.86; 2.794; 2.932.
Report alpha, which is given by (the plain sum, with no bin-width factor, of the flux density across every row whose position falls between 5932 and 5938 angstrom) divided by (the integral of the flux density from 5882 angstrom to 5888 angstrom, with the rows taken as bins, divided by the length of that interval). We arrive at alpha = 2.25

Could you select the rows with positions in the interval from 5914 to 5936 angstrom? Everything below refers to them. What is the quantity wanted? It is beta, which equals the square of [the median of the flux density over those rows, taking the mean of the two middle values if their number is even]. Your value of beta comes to 9.3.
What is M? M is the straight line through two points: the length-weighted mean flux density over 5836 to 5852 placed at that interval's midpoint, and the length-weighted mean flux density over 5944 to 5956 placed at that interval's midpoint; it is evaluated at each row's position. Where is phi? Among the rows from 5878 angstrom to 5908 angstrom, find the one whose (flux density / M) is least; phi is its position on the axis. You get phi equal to 5892.0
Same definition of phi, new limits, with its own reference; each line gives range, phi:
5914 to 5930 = 5922.0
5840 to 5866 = 5856.0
